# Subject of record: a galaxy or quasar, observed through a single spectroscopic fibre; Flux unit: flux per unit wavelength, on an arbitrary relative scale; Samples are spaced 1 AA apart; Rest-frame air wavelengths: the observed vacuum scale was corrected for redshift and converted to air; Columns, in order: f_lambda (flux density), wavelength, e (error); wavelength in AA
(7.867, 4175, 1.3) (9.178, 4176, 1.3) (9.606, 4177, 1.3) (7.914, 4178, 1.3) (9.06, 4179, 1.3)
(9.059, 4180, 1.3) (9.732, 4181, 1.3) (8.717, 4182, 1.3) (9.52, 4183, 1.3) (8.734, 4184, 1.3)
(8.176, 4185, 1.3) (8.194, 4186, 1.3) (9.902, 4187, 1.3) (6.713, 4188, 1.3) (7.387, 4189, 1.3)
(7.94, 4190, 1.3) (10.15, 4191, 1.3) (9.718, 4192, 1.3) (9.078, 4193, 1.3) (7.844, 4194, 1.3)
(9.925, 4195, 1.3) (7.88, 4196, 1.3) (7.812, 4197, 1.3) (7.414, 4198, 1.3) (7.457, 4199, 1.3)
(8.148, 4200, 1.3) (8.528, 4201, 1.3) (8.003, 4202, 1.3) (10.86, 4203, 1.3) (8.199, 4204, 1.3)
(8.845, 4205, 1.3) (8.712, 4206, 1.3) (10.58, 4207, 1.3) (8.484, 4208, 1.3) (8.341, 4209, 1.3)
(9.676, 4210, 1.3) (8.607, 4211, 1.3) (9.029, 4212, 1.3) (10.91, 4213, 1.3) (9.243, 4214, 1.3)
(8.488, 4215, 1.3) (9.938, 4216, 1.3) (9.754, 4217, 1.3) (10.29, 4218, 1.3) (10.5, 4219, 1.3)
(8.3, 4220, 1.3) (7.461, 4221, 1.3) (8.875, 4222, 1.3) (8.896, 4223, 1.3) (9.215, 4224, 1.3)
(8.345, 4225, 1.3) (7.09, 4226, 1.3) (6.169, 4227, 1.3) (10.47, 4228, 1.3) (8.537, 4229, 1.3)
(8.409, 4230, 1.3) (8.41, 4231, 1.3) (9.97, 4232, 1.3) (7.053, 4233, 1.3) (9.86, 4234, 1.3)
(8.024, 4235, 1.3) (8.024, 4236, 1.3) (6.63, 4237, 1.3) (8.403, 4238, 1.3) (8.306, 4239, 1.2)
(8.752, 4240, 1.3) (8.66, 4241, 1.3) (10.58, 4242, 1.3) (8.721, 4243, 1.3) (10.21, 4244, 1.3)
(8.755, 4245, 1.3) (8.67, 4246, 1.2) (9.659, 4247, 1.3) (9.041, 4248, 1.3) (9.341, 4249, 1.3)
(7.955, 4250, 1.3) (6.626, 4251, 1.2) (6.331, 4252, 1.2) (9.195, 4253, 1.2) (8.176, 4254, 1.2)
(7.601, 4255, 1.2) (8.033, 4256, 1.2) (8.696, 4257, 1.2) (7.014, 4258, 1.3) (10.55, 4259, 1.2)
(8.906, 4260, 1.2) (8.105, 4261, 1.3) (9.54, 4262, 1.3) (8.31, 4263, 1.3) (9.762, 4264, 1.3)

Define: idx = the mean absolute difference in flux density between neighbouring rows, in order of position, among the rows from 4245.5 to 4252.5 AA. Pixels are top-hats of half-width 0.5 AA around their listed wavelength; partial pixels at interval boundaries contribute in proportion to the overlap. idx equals 0.82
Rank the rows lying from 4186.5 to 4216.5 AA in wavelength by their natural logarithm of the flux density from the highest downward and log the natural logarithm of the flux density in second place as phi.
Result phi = 2.39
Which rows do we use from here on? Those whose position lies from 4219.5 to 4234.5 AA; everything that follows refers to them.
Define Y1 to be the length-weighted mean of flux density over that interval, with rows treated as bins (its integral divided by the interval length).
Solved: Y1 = 8.5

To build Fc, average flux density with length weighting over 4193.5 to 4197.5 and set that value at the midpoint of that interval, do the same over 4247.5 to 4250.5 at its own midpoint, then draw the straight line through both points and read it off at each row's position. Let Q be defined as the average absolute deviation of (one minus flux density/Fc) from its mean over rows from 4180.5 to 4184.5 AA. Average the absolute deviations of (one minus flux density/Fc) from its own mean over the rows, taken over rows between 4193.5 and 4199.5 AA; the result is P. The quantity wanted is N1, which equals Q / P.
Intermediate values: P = 0.07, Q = 0.055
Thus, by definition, 0.7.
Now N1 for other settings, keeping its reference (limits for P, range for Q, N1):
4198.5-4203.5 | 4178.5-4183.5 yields 0.4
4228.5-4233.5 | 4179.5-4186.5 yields 0.8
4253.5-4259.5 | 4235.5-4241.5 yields 0.6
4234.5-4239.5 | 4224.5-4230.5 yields 2.1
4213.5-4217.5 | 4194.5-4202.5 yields 1.1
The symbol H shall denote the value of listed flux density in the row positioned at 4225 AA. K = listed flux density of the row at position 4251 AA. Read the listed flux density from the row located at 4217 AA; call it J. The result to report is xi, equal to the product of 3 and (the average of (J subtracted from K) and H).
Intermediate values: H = 8.345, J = 9.754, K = 6.626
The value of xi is 8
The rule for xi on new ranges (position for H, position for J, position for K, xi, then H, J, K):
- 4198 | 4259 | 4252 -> 5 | 7.414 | 10.55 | 6.331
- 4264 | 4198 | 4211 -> 16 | 9.762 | 7.414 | 8.607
